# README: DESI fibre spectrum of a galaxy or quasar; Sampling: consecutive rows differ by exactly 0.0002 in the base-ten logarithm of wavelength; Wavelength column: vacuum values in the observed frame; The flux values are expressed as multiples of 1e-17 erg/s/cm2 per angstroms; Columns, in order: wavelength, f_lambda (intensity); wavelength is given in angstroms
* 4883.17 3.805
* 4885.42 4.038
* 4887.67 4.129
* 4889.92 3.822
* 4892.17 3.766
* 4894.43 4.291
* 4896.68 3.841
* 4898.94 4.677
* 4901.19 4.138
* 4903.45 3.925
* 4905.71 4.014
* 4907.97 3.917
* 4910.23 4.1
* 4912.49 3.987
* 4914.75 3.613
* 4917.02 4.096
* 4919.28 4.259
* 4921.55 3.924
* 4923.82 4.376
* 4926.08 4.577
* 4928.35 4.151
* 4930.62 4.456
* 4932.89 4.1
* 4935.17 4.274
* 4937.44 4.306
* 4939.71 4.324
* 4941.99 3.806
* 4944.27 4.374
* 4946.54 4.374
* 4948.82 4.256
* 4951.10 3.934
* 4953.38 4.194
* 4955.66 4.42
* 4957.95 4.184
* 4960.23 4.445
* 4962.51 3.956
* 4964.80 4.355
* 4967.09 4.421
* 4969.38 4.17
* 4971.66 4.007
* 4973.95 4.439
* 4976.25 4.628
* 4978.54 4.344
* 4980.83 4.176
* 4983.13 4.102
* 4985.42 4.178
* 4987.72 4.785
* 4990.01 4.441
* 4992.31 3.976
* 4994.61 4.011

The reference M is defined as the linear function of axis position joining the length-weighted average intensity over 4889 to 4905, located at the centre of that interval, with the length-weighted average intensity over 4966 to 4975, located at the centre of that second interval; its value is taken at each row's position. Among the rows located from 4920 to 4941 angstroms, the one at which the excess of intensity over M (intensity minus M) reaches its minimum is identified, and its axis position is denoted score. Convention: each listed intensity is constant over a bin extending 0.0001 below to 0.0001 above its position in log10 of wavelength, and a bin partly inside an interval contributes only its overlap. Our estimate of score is 4921.55 angstroms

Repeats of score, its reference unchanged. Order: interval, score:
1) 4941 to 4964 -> 4941.99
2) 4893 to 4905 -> 4896.68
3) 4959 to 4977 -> 4962.51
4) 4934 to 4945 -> 4941.99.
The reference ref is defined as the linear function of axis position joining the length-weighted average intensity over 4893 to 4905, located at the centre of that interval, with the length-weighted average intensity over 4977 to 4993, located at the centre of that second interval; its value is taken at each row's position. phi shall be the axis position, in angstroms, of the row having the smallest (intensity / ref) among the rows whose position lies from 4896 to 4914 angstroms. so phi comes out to 4896.68 angstroms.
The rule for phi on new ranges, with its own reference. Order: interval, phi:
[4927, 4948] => 4941.99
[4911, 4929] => 4914.75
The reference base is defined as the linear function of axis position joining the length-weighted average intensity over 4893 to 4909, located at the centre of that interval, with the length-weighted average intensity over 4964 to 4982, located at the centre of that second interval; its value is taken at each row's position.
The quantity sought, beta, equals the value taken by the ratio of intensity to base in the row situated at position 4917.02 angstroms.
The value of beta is 0.99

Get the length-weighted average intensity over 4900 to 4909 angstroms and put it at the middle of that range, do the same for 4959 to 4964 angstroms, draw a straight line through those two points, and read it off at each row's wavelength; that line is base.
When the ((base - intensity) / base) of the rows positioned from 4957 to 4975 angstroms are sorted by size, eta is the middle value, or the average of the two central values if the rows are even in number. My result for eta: -0.013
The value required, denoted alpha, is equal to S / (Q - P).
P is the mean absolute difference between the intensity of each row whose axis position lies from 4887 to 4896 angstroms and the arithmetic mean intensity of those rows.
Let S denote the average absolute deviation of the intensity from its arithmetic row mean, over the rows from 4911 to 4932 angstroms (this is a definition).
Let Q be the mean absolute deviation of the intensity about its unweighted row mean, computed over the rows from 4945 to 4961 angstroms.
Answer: -3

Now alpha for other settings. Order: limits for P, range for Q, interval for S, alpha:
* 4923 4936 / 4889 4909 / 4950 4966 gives 2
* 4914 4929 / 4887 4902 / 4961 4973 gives 9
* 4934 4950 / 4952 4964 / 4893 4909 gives 8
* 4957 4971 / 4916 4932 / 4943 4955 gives 5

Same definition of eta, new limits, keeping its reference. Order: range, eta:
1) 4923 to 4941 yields -0.045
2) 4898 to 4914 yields -0.001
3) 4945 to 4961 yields -0.021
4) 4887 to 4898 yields 0.033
